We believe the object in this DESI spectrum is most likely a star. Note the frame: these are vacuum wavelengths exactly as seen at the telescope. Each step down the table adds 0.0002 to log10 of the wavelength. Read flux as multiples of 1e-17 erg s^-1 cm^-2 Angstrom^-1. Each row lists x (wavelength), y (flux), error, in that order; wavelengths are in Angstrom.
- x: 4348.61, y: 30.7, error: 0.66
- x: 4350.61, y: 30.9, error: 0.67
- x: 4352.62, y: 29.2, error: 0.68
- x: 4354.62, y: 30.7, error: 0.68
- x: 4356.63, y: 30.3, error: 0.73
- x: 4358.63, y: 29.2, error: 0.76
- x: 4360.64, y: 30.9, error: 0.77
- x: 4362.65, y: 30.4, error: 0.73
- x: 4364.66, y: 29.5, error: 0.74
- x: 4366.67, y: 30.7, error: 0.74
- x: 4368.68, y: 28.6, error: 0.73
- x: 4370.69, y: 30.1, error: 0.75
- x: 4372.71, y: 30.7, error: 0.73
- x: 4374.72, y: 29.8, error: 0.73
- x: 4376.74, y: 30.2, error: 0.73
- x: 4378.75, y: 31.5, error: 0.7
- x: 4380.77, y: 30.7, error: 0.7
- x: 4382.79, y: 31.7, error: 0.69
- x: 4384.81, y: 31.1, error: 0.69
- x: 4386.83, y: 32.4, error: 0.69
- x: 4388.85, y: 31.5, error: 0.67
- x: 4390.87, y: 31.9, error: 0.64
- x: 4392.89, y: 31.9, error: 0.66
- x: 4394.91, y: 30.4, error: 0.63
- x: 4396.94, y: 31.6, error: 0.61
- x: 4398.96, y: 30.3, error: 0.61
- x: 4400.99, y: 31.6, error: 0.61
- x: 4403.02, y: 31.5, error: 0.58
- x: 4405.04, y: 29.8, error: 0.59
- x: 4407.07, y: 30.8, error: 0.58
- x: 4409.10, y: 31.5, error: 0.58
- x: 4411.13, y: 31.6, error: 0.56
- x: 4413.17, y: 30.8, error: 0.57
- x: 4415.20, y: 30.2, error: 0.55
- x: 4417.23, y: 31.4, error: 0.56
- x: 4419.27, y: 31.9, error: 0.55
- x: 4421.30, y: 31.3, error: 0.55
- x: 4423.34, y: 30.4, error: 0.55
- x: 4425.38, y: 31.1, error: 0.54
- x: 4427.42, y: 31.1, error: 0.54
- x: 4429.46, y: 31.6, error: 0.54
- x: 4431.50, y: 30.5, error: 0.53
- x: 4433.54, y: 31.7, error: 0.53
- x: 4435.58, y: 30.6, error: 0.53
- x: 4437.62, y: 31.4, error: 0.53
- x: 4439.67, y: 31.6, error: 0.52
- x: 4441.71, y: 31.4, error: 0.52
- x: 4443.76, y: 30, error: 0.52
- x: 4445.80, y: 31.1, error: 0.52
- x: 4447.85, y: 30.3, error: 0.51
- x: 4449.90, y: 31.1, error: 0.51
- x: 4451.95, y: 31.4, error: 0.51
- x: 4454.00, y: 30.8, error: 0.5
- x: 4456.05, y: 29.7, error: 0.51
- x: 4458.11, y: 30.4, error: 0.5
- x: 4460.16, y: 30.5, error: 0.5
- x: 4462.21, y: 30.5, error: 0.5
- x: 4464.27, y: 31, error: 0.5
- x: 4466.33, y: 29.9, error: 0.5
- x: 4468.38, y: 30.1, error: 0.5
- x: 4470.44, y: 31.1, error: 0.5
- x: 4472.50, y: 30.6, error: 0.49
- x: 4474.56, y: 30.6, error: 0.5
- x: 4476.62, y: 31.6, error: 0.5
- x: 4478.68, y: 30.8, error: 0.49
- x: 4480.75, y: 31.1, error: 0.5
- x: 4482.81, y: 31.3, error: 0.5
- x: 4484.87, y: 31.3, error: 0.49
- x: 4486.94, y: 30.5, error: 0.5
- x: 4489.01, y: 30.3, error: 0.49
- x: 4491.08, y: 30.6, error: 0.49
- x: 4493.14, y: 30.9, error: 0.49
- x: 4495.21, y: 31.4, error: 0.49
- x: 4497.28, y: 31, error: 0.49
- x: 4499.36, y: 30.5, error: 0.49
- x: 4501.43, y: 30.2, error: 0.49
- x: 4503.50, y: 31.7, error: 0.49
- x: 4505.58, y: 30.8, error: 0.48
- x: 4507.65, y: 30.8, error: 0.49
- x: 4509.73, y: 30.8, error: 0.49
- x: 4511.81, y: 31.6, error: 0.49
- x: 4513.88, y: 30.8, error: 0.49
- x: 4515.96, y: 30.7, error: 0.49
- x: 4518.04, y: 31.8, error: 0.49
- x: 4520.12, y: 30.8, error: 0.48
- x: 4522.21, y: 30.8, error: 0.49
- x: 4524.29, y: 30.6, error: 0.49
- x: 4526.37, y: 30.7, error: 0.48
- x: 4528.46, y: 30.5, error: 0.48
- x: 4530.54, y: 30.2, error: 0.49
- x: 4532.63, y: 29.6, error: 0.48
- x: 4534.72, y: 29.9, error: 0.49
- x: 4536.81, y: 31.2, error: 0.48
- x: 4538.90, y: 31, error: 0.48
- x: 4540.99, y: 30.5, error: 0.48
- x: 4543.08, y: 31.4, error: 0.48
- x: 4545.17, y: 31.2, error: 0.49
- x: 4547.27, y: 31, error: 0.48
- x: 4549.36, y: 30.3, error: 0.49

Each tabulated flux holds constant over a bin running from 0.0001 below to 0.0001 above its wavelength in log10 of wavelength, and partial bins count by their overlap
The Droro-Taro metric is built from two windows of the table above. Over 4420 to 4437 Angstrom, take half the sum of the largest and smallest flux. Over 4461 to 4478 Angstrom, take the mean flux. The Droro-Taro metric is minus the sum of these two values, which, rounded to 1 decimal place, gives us -61.7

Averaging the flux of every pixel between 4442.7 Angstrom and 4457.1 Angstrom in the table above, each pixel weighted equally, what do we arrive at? 30.6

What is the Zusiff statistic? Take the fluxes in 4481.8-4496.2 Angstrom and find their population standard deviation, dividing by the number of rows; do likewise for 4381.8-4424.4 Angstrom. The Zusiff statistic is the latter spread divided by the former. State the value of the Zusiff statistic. 1.6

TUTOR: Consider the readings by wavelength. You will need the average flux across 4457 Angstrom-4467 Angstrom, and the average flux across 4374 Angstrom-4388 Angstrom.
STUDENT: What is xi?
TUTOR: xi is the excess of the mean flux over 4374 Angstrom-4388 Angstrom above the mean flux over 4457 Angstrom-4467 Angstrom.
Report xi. 0.6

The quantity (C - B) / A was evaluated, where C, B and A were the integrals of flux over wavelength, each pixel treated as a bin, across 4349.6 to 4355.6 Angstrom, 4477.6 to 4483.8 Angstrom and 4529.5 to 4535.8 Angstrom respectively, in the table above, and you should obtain -0.06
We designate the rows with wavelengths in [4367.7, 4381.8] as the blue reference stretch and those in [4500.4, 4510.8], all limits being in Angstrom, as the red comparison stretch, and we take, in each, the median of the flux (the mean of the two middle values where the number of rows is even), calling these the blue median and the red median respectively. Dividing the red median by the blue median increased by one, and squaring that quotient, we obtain 0.97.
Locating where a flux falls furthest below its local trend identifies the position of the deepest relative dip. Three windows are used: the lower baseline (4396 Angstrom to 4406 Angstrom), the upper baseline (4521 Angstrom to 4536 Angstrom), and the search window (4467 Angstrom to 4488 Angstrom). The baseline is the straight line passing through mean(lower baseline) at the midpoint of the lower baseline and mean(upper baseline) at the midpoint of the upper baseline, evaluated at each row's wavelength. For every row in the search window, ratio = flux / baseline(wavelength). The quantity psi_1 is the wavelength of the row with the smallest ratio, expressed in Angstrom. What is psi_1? 4468.38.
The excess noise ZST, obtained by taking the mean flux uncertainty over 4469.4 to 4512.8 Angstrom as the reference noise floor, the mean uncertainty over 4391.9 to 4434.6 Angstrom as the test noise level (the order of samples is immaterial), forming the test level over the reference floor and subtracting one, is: 0.16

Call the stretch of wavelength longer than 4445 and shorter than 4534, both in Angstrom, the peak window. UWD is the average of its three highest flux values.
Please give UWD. 31.7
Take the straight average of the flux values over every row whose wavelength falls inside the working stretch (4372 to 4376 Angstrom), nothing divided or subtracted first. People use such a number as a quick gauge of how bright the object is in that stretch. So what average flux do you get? 30.2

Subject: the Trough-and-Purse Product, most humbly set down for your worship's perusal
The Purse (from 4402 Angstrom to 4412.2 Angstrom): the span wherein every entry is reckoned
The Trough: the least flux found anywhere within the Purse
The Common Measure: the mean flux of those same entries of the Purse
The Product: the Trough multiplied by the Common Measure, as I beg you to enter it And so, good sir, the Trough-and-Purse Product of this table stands 925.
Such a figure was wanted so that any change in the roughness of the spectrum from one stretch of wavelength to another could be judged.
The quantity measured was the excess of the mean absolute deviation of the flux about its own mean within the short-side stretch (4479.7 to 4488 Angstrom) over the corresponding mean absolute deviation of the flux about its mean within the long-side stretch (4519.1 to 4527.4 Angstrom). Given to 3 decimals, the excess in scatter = 0.200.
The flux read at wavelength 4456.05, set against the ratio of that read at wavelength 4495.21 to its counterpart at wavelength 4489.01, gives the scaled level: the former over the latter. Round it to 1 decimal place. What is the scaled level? 28.7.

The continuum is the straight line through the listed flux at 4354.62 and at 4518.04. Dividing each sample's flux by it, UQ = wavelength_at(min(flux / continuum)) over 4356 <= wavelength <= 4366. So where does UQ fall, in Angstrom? 4358.63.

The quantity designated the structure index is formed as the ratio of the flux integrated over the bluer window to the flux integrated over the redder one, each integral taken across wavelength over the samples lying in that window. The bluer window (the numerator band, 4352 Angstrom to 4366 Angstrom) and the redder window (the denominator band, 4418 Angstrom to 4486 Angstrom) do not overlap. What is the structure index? 0.2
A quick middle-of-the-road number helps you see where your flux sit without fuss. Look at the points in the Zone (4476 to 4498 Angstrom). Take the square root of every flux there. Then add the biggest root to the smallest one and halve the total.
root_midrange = 5.56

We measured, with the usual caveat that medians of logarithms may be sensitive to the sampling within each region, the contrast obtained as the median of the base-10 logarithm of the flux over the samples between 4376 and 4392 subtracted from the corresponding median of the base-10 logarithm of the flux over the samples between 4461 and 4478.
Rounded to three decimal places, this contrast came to -0.013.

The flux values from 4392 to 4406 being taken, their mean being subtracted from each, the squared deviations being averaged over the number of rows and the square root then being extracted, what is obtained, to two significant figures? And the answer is 0.76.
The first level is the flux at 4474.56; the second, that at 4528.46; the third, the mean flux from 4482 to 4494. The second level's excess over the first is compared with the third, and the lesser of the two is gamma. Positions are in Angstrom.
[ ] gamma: -0.10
